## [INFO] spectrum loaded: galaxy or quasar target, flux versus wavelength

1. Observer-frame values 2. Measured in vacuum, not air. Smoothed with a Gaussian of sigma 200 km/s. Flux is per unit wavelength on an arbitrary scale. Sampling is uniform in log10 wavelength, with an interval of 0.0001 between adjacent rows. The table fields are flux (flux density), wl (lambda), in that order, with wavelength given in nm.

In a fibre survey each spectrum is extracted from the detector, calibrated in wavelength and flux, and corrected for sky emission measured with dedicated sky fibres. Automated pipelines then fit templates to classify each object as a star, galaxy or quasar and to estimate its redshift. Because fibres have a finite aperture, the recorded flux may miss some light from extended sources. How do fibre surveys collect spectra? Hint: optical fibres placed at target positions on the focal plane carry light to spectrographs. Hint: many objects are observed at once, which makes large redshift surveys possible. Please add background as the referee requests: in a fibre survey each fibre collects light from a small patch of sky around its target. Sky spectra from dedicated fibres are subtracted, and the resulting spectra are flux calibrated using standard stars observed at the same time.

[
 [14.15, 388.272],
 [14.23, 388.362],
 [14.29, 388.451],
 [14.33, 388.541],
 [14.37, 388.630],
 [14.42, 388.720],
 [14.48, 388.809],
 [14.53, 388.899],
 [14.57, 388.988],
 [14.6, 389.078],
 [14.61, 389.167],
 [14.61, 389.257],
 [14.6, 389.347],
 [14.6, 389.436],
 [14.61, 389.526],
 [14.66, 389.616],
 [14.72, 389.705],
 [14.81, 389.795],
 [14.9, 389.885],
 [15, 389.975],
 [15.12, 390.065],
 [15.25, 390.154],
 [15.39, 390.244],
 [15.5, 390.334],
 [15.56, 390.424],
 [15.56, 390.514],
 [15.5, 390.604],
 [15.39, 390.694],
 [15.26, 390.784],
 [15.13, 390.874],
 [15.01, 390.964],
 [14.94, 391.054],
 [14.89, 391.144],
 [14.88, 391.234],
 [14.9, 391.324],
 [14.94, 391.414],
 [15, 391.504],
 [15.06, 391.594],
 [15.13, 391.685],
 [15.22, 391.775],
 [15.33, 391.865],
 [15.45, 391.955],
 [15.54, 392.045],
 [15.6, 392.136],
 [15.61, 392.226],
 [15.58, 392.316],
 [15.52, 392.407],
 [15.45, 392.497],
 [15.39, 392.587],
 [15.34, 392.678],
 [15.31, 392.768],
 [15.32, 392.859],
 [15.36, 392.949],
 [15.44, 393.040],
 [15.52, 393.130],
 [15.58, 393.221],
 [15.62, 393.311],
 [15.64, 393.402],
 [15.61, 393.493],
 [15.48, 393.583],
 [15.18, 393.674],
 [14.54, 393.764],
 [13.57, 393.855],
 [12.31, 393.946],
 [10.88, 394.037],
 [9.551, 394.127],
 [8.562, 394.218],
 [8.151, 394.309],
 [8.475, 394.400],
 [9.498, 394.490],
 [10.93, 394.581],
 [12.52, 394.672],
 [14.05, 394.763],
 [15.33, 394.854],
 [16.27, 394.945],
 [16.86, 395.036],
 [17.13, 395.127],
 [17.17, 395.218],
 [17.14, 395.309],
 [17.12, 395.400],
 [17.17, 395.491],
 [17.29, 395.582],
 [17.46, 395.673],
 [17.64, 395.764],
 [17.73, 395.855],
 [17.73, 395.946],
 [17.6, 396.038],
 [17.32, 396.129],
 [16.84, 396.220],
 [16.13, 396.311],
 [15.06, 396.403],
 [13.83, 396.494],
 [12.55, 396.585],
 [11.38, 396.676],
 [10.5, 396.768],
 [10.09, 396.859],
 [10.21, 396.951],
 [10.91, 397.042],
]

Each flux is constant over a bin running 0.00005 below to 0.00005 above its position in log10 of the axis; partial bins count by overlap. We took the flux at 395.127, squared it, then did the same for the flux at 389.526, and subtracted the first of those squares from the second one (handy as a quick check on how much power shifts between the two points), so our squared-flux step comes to -80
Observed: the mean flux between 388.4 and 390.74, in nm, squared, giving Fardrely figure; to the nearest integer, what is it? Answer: 220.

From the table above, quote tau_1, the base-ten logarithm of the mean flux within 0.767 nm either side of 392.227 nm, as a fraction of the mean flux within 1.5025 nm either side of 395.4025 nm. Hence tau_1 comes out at 0.035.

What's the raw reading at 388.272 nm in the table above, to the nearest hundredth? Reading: 14.15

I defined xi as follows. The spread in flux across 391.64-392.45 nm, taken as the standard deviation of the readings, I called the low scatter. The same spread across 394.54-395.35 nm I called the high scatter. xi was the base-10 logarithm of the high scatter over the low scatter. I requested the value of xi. 1.1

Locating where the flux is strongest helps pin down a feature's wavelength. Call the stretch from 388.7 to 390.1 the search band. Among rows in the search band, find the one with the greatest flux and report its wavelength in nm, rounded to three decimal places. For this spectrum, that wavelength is 390.065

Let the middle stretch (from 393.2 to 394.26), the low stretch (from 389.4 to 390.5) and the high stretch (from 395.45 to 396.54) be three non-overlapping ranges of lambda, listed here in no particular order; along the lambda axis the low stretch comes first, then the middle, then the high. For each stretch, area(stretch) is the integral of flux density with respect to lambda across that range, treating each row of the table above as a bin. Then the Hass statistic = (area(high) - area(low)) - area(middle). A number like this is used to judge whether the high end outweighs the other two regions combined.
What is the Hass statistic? -12.5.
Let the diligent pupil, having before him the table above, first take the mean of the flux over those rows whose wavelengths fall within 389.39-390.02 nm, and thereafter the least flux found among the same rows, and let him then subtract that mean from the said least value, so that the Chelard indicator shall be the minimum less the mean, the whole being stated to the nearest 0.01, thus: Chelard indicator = -0.16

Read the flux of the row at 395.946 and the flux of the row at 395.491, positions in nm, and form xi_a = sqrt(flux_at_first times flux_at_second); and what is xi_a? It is 17.4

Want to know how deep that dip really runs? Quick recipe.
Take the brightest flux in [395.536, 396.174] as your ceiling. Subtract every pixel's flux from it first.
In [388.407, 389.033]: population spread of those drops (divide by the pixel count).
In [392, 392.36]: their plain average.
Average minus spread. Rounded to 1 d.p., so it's 2.1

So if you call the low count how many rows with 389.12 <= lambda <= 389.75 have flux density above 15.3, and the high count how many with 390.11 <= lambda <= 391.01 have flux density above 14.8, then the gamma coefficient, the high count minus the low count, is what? 10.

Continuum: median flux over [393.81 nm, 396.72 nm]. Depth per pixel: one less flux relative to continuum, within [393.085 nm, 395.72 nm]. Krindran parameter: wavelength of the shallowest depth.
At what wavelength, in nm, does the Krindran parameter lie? 395.673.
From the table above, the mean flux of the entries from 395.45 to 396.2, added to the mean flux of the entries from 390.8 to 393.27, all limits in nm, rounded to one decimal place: 32.8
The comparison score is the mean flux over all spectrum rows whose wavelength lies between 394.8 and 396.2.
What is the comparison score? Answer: 17.1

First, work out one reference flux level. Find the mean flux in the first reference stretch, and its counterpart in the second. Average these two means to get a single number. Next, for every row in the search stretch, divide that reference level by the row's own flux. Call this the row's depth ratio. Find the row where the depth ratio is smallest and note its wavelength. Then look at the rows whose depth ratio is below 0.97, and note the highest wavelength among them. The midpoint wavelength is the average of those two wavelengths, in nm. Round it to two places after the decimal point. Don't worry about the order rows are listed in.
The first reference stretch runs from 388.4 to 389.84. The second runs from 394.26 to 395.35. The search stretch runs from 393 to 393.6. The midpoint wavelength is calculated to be 393.49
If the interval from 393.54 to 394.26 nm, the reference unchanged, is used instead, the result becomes 393.67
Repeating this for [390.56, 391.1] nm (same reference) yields 390.83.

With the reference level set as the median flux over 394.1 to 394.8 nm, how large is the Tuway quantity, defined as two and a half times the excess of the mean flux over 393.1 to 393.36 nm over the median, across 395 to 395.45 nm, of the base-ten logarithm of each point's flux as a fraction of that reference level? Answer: 38.3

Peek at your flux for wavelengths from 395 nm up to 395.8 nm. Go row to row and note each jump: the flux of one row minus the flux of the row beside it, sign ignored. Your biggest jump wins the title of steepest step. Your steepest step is 0.27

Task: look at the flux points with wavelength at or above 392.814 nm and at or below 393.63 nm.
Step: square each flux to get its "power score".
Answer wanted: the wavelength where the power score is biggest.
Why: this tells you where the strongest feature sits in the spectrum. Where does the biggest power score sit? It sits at 393.402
